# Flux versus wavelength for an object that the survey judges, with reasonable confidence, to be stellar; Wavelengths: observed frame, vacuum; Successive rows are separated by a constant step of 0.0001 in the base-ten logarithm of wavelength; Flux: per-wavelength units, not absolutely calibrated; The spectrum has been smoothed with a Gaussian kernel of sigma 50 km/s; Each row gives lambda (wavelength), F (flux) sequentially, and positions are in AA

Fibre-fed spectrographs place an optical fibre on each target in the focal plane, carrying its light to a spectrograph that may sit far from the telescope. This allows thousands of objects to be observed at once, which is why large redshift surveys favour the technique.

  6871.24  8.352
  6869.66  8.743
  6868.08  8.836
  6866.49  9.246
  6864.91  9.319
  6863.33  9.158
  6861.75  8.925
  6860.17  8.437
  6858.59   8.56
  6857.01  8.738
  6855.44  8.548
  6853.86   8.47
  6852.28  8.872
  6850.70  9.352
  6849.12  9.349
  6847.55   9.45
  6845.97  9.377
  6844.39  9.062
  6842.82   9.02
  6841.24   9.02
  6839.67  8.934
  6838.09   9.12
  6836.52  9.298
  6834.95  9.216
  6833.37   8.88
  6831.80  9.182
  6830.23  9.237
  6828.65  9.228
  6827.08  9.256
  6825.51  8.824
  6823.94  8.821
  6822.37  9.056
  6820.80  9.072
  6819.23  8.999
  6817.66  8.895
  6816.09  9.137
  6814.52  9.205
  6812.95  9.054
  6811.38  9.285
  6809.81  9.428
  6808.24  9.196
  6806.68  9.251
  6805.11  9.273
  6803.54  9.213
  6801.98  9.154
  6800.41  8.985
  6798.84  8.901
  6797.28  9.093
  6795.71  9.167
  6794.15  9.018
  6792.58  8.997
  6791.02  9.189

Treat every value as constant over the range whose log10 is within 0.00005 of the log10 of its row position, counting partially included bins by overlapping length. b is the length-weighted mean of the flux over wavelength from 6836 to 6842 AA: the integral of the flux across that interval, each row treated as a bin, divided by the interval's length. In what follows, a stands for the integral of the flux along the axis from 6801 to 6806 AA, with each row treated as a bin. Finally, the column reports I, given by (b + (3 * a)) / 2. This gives 74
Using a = 46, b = 9.09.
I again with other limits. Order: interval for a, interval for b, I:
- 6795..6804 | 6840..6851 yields 127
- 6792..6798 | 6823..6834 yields 86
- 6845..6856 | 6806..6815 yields 154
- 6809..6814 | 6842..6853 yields 74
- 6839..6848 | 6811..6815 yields 128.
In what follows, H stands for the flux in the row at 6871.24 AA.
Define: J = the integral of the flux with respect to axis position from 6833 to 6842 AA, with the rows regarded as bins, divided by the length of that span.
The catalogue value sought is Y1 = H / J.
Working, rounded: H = 8.352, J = 9.09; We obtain 0.92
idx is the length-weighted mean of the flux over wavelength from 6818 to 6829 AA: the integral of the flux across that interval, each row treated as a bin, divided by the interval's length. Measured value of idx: 9.03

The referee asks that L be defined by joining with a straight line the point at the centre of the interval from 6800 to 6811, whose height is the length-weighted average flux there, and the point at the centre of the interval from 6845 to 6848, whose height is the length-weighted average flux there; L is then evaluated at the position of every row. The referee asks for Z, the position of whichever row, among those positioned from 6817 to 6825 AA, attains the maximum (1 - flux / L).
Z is 6823.94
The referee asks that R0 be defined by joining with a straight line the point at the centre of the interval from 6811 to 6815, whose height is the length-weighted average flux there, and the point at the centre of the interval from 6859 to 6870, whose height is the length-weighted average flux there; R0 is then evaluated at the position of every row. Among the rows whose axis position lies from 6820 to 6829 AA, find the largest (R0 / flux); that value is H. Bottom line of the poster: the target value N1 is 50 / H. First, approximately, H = 1.03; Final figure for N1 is 48.4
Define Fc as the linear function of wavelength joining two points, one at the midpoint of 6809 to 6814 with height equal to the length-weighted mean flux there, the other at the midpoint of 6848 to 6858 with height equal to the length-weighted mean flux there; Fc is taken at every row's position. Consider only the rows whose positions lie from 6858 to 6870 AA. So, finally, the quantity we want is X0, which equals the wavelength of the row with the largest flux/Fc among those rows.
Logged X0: 6864.91 AA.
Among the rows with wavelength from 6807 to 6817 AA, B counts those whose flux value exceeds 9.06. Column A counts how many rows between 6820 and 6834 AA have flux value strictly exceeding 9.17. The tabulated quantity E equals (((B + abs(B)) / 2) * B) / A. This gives 6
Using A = 4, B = 5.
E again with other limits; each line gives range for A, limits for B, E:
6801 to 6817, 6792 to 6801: 1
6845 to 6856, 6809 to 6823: 6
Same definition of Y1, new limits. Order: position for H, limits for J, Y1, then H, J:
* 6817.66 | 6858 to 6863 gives 1.02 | 8.895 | 8.69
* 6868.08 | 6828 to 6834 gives 0.97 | 8.836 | 9.13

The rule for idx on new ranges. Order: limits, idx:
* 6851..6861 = 8.64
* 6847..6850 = 9.41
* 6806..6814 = 9.24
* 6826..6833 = 9.19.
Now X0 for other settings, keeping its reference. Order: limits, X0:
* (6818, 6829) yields 6827.08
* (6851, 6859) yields 6852.28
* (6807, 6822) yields 6809.81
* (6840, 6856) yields 6847.55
